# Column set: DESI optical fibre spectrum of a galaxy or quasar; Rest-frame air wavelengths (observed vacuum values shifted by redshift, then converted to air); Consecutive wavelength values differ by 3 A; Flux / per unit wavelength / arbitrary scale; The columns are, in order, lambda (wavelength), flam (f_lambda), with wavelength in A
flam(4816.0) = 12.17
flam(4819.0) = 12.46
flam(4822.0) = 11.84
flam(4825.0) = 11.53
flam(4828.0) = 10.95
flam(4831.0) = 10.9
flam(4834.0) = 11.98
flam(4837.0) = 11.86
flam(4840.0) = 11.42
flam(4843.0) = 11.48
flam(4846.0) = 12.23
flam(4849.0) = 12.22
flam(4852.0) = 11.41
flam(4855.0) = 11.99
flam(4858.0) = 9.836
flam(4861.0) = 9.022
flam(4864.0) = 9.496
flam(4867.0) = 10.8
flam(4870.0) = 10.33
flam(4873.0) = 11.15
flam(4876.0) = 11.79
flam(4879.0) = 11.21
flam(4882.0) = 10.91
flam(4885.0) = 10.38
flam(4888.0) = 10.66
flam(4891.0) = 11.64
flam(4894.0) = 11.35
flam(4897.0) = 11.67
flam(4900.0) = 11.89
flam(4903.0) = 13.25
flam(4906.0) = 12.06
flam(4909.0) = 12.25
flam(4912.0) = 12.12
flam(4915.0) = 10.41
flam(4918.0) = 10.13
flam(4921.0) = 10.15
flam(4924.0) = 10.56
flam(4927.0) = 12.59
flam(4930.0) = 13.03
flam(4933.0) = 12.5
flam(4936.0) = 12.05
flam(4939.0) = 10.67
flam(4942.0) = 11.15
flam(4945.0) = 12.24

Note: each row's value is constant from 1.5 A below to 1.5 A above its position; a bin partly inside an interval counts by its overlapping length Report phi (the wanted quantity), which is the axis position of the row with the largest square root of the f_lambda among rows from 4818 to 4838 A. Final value 4819.0 A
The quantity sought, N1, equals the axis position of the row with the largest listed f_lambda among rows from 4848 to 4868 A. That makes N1 4849.0 A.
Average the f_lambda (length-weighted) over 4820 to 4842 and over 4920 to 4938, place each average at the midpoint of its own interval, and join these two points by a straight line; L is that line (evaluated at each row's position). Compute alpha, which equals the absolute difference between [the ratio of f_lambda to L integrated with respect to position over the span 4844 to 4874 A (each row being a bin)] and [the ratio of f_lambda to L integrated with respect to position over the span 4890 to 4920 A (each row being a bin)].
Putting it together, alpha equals 1.7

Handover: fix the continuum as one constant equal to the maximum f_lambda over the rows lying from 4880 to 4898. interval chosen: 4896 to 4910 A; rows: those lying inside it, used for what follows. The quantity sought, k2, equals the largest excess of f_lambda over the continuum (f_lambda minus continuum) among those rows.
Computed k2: 1.6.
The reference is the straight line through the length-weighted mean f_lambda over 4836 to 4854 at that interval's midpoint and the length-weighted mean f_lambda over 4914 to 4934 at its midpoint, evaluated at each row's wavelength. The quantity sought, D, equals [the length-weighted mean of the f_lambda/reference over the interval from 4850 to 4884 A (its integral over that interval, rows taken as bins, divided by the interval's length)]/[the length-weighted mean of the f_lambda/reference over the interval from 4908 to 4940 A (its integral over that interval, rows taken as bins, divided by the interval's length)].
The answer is 0.91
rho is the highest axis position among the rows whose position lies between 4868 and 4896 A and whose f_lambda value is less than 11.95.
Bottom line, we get 4894.0 A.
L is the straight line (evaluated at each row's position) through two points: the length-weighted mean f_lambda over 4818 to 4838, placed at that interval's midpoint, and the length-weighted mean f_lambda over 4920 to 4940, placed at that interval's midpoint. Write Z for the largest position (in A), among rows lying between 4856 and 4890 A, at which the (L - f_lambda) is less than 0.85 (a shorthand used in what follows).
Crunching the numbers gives 4882.0 A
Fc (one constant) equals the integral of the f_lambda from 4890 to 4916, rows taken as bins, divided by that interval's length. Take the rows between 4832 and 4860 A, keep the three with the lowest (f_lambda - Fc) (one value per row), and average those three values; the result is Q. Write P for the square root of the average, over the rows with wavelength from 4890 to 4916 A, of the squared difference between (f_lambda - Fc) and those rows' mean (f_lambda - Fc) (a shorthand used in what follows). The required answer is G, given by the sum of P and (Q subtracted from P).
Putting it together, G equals 2.4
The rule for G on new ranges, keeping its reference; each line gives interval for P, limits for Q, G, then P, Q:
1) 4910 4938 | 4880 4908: 3.4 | 1.10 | -1.2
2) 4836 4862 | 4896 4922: 3.7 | 1.05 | -1.7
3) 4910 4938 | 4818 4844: 3.0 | 1.10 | -0.8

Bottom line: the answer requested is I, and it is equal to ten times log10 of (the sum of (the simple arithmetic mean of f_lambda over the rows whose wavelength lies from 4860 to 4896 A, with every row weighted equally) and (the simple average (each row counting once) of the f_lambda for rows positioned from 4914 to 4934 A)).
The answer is 13.4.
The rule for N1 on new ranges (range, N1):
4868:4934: 4903.0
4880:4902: 4900.0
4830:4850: 4846.0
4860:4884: 4876.0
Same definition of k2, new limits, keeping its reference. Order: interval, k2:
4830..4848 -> 0.6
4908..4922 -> 0.6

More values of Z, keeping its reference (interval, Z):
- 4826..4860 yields 4855.0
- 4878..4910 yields 4909.0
